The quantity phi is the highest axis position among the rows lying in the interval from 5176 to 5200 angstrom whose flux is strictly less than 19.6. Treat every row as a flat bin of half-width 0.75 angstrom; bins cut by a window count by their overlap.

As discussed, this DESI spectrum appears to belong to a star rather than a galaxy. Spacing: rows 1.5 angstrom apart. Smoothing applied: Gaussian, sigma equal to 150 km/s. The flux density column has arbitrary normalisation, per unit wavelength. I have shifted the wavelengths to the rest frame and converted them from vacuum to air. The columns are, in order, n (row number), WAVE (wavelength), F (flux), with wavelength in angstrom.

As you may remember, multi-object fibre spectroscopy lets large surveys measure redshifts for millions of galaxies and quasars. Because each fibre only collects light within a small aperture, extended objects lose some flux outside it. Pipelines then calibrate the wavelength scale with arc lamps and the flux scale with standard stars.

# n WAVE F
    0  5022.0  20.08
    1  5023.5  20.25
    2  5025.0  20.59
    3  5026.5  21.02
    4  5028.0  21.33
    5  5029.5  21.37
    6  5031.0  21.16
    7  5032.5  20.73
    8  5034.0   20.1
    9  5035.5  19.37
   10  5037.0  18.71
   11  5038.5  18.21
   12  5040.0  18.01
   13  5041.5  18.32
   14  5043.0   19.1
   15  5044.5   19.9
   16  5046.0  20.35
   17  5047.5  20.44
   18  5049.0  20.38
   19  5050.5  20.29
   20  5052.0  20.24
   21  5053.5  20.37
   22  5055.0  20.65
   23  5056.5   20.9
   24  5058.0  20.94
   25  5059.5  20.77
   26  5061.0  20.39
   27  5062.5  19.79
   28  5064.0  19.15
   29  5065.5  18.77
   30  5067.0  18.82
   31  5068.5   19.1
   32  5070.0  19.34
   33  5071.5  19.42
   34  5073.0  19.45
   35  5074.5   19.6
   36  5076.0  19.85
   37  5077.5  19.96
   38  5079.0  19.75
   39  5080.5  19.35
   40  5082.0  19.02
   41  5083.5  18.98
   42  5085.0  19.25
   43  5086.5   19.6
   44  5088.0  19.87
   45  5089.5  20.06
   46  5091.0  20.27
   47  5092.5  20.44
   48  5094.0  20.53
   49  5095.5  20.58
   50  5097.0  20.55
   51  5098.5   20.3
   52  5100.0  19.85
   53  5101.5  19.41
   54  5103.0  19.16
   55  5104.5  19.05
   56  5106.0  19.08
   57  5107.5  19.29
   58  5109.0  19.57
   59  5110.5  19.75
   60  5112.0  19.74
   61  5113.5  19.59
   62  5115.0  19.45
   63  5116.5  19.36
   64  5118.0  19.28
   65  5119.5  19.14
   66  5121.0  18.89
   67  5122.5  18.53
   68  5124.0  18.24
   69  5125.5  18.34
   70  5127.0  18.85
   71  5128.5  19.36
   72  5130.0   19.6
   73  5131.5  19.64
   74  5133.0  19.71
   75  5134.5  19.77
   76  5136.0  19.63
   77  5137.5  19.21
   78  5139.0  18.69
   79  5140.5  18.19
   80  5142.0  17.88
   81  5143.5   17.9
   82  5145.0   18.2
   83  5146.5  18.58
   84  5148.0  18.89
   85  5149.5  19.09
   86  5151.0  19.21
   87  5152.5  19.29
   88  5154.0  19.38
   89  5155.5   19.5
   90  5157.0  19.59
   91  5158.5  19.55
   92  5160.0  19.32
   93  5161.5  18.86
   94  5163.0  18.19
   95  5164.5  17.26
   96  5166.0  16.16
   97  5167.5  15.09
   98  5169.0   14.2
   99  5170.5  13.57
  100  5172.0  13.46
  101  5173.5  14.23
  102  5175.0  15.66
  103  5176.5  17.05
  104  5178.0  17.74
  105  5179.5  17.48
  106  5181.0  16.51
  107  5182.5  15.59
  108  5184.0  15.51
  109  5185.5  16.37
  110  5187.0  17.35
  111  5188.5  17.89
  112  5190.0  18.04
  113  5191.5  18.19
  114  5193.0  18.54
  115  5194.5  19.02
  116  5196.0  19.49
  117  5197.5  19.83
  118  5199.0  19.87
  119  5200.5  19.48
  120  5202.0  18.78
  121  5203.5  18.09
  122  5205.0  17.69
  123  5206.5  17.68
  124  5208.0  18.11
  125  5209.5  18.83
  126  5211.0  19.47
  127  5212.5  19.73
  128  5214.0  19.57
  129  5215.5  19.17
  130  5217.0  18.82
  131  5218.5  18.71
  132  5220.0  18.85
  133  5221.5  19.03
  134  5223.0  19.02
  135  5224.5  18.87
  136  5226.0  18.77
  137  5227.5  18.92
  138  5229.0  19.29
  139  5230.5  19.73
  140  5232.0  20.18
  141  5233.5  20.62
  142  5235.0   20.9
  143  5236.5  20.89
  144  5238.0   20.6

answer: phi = 5196.0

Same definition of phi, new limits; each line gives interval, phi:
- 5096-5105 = 5104.5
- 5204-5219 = 5218.5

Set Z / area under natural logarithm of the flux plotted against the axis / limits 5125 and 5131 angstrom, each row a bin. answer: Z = 18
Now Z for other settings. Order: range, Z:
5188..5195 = 20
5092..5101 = 27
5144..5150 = 18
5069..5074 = 15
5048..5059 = 33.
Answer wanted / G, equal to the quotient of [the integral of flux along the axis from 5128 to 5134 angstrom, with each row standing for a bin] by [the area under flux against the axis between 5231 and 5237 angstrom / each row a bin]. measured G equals 0.95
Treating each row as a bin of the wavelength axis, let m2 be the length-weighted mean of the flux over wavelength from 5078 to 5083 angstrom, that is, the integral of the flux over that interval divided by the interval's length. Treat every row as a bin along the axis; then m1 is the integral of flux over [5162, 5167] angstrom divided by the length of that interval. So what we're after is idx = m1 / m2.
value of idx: 0.89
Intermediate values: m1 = 17.2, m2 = 19.4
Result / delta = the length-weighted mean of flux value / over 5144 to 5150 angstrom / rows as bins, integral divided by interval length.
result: 18.6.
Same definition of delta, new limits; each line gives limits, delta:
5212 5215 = 19.6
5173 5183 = 16.4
